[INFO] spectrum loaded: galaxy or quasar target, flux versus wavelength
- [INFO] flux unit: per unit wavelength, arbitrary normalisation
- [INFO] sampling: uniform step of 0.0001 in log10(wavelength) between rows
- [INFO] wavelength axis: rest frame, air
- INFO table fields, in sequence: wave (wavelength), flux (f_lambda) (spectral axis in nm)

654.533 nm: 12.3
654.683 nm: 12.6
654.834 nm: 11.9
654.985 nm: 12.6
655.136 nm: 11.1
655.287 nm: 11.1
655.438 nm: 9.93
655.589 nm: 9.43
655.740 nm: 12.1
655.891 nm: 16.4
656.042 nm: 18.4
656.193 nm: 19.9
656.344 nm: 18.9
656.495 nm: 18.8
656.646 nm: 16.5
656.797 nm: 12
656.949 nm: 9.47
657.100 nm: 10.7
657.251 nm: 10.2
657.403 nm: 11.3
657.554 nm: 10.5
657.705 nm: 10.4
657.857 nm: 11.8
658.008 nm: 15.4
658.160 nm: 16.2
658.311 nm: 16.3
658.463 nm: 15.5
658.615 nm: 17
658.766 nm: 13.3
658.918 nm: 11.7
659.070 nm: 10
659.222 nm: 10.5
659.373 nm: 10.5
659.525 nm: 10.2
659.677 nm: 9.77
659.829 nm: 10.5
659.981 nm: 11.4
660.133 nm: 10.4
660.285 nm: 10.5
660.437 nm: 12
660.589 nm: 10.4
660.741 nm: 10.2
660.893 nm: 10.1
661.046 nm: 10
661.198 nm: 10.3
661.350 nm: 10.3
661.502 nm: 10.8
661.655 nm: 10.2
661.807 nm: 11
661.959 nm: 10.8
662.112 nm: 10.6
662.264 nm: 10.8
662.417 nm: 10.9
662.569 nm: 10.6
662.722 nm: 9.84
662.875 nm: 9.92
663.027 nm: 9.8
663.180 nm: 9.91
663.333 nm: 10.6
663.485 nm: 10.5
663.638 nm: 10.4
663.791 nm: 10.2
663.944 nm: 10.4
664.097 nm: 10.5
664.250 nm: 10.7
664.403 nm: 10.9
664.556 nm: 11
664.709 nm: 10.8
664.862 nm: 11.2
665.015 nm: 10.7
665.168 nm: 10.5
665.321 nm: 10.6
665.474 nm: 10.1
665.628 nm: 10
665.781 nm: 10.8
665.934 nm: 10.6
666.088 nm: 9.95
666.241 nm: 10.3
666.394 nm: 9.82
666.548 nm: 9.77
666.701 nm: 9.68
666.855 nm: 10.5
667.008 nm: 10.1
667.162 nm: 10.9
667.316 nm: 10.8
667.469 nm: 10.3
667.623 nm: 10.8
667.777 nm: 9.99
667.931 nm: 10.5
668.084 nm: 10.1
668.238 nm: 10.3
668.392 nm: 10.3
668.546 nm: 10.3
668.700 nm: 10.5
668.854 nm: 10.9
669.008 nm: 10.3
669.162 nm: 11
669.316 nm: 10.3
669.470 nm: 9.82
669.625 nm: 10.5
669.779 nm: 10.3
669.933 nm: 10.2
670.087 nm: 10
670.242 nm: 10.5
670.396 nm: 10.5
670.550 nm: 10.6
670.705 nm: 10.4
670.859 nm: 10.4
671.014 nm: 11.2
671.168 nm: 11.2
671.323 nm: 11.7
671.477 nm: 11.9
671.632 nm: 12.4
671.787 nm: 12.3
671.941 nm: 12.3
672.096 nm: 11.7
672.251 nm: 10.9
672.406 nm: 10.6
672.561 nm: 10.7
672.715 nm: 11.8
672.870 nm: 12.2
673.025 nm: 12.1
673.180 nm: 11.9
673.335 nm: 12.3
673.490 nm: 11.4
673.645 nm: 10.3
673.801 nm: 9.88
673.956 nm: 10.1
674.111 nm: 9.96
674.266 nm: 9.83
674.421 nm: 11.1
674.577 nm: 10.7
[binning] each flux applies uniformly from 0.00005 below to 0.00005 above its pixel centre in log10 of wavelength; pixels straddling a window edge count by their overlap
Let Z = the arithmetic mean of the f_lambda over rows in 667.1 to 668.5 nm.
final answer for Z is 10.4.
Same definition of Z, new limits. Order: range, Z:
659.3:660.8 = 10.6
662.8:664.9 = 10.5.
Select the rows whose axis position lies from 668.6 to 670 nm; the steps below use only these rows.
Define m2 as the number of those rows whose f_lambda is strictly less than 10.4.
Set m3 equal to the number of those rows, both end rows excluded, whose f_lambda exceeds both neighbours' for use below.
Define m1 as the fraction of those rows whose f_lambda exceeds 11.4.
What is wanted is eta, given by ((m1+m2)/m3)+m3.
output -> 4.7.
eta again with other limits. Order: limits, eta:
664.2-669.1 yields 11.5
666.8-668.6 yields 5.3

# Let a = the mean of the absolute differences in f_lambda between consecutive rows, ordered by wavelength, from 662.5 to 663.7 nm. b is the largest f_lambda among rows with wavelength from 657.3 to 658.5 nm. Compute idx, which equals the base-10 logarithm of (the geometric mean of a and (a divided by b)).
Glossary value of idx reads -1.2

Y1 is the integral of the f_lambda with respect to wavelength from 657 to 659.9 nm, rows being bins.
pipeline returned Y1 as 35.3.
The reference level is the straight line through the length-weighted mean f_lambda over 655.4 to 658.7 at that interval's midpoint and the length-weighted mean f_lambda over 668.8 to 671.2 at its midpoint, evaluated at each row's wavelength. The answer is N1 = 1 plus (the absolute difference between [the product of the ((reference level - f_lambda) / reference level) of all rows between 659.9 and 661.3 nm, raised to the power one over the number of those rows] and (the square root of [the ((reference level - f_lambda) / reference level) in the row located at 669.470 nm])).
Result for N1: 1.10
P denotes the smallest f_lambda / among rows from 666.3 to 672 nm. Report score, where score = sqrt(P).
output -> 3.11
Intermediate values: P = 9.68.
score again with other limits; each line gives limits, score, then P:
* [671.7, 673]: 3.26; 10.6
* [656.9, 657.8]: 3.08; 9.47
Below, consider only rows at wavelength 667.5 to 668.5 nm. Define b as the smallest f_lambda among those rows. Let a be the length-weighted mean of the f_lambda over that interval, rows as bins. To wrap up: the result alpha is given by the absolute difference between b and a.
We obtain 0.34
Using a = 10.3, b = 9.99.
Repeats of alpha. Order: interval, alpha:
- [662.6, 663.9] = 0.36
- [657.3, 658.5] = 2.89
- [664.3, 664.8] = 0.10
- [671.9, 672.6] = 0.60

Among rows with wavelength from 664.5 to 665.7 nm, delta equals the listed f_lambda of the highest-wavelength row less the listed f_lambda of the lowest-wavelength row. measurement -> -1.0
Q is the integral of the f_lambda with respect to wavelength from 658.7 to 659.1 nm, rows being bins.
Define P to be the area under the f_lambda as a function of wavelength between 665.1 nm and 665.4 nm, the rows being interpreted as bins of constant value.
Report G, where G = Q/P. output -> 1.49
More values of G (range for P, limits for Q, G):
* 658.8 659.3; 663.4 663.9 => 0.95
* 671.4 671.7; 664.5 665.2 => 2.09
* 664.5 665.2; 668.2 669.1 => 1.24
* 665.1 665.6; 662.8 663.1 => 0.57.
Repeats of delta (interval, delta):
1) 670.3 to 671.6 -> 1.4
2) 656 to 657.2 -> -7.7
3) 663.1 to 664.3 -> 0.8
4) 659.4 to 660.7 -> 0.2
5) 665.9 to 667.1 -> -0.5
